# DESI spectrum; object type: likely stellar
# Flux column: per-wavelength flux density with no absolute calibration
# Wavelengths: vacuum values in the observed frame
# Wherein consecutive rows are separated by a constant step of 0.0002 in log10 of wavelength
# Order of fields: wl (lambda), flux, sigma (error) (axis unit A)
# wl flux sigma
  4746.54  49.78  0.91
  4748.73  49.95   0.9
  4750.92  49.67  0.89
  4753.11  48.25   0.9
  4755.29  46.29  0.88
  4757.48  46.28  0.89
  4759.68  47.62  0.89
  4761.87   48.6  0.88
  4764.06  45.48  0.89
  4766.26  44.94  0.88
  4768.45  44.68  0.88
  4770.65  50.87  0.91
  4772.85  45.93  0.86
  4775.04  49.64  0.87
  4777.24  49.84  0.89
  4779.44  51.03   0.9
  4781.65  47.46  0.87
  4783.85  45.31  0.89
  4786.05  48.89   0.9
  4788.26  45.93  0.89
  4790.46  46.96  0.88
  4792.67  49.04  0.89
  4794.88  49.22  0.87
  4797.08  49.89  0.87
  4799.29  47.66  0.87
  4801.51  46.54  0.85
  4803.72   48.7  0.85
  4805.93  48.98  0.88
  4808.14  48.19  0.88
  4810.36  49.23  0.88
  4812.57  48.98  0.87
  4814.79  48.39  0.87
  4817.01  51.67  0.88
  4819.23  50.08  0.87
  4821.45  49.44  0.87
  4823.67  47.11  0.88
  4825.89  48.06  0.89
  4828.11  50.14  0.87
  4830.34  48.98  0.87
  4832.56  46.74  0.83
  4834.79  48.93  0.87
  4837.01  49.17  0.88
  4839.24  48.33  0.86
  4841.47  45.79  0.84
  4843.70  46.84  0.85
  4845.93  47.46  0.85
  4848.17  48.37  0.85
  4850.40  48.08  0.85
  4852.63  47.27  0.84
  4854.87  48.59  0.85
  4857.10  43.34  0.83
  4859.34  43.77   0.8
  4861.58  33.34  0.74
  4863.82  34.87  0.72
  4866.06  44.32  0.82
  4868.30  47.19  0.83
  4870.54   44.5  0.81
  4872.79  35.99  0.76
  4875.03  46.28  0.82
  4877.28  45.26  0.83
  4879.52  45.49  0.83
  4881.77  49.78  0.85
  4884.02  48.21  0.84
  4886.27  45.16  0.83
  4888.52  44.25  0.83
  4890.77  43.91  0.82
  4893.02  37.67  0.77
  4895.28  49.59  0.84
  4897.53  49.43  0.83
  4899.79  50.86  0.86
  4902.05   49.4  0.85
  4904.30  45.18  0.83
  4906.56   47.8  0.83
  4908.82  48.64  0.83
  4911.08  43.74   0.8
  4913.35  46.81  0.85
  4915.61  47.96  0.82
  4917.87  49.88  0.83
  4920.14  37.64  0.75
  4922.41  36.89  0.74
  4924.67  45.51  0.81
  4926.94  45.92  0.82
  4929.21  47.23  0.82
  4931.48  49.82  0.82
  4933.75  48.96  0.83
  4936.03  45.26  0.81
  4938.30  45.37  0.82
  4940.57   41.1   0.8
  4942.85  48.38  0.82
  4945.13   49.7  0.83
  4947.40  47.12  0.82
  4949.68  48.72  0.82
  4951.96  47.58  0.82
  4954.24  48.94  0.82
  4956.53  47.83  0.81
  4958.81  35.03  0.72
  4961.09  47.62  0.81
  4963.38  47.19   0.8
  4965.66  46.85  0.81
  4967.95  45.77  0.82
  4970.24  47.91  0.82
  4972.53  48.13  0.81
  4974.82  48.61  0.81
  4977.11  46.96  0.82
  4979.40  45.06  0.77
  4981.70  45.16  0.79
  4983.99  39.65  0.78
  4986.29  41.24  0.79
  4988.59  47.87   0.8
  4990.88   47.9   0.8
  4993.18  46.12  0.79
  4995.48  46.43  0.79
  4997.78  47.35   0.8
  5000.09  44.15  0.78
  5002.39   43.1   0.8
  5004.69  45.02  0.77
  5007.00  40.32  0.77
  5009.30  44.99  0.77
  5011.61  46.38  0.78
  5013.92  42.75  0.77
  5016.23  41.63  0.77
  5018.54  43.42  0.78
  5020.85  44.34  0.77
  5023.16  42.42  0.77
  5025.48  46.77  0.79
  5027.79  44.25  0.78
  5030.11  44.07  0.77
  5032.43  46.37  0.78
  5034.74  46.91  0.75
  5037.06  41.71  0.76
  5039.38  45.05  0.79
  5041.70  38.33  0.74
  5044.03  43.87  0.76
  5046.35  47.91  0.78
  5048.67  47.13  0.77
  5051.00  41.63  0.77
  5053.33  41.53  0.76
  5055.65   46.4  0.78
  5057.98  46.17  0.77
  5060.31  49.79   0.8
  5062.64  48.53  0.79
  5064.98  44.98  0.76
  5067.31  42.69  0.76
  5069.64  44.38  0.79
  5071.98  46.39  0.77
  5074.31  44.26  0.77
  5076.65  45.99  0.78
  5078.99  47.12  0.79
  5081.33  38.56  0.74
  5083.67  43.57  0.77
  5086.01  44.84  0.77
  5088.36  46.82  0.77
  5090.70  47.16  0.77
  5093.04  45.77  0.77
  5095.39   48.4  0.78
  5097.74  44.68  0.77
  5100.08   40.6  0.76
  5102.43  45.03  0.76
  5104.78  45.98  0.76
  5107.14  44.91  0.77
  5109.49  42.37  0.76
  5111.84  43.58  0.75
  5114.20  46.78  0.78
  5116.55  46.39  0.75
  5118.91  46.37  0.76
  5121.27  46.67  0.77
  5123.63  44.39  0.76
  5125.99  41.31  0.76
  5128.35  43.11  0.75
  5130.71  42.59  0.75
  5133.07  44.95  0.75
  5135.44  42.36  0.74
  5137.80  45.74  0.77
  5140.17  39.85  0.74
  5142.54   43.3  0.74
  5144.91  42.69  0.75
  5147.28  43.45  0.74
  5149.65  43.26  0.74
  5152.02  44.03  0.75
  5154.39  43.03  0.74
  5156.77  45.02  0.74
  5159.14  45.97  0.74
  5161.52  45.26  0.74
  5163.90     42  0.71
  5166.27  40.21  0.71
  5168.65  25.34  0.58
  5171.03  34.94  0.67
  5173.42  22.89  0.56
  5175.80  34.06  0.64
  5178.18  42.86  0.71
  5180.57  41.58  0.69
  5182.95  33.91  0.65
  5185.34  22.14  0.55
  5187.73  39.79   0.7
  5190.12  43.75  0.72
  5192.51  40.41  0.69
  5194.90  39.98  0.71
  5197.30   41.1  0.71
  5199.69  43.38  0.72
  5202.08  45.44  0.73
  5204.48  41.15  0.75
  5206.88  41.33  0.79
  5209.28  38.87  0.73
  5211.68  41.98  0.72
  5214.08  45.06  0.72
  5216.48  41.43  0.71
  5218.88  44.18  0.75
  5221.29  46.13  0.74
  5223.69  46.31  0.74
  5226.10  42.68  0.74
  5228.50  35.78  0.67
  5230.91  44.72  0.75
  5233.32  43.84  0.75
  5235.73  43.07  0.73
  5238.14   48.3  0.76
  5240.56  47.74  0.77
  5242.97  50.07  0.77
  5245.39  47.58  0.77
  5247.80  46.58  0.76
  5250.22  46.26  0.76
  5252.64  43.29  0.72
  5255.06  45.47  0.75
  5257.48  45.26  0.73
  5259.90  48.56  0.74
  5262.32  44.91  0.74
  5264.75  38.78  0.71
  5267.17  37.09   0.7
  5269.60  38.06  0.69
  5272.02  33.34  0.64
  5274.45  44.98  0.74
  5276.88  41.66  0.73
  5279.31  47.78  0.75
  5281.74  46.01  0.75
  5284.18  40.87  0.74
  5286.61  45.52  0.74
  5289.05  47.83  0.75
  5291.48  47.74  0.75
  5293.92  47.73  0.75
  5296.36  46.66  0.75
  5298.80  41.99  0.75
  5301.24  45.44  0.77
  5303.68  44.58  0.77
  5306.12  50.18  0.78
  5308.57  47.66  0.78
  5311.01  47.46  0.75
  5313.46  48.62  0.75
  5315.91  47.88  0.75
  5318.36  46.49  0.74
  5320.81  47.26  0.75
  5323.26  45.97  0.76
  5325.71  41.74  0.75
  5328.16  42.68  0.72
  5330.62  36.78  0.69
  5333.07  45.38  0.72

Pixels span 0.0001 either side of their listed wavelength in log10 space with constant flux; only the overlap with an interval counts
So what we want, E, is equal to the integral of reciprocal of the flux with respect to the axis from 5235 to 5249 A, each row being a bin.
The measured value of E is 0.30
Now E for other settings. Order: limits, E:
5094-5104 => 0.22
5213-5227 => 0.32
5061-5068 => 0.15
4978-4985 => 0.16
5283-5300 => 0.38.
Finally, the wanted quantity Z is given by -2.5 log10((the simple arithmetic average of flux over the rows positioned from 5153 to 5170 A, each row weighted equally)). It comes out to -4.03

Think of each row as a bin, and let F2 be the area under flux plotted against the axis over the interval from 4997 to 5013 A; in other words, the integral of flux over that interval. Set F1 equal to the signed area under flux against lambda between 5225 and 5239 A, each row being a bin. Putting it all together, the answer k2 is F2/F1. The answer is 1.2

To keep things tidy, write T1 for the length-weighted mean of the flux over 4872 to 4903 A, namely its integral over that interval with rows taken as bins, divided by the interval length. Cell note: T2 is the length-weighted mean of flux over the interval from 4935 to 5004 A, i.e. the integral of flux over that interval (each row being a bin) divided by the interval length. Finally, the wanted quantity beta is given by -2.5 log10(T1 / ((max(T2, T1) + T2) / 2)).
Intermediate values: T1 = 45.9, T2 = 46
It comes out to 0.00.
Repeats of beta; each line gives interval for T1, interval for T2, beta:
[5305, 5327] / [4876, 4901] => -0.01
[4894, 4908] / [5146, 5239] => -0.09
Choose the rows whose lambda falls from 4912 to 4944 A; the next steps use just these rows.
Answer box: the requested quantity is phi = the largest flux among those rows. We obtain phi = 49.88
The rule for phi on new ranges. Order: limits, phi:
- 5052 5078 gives 49.79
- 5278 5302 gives 47.83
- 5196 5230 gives 46.31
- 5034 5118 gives 49.79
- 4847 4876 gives 48.59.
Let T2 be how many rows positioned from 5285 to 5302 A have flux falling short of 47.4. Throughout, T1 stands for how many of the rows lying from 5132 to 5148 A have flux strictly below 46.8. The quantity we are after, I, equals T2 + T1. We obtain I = 11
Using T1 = 7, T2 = 4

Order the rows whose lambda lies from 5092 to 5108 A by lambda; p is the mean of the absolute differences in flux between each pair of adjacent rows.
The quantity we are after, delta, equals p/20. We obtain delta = 0.14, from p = 2.8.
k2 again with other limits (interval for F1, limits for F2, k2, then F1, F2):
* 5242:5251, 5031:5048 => 1.8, 429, 755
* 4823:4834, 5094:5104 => 0.8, 531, 448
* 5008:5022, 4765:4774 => 0.7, 614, 420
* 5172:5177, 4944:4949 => 1.7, 144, 243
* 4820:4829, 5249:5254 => 0.5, 439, 224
